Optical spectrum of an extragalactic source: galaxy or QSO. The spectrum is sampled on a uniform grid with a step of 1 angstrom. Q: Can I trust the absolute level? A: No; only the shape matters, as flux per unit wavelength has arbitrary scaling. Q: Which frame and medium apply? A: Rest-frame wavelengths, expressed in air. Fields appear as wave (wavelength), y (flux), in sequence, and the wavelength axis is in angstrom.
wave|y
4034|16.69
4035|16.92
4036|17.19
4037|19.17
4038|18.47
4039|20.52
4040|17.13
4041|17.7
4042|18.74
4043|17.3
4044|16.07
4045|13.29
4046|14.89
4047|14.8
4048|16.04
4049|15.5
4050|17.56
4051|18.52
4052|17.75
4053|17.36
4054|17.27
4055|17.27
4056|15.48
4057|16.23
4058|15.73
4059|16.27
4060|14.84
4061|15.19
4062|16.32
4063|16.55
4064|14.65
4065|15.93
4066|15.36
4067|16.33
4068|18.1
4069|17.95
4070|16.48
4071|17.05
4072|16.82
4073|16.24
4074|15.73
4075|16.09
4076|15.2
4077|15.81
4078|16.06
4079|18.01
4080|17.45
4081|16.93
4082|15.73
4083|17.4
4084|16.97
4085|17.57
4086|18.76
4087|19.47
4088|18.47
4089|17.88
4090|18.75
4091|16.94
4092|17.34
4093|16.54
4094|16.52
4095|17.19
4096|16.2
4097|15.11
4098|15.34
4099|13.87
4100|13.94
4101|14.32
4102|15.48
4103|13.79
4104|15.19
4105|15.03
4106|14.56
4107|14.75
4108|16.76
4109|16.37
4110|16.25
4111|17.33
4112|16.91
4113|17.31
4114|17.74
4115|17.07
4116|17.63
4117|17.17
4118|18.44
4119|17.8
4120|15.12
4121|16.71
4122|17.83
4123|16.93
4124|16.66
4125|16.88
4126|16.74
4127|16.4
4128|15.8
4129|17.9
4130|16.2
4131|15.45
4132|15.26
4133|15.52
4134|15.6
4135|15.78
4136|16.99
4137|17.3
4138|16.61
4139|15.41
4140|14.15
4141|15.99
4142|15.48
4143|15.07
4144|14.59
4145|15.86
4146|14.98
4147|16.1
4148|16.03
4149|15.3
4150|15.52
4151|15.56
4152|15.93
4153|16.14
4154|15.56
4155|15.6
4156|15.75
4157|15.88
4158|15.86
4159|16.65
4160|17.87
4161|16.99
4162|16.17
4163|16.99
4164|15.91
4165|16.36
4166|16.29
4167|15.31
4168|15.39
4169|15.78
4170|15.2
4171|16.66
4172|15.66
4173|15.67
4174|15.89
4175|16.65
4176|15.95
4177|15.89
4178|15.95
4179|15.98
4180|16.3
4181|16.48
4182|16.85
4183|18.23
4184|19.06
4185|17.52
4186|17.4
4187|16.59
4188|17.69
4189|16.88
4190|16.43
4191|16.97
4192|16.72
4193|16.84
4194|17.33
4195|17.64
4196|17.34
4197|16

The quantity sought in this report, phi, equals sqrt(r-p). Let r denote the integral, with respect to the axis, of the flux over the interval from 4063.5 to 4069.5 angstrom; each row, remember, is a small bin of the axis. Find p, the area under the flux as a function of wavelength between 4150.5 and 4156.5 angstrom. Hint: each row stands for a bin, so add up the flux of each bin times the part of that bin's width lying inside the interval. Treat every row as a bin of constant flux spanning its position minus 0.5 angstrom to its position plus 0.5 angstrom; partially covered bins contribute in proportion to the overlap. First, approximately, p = 94.5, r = 98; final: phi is 1.9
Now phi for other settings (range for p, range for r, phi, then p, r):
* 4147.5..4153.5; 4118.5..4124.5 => 2.6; 94.5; 101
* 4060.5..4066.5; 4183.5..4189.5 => 3.3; 94.0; 105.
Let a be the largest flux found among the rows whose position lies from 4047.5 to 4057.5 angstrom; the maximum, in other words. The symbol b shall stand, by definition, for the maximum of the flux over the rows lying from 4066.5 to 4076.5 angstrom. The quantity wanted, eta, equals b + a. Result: 36.6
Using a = 18.52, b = 18.1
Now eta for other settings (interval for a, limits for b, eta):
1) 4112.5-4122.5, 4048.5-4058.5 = 37.0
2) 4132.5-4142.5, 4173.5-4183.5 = 35.5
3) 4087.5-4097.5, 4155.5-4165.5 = 36.6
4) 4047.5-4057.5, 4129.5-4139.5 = 35.8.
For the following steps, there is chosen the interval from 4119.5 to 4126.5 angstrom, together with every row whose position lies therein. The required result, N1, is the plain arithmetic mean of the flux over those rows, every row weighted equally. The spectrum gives 16.7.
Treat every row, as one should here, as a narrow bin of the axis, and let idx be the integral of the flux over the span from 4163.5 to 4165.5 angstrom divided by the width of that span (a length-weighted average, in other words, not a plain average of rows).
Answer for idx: 16.1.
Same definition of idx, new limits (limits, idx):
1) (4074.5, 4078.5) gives 15.8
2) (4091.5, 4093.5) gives 16.9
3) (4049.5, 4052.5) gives 17.9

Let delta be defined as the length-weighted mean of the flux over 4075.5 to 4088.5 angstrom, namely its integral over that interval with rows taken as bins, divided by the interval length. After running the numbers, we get 17.22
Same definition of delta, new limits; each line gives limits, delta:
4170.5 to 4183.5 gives 16.32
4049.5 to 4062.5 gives 16.60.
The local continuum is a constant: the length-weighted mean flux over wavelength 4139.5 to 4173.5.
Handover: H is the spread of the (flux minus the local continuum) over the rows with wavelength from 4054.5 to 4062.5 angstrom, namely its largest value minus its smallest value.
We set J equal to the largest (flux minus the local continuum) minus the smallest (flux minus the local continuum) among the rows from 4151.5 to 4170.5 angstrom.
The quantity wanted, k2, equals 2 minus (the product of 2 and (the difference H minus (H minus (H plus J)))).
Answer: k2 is -8.2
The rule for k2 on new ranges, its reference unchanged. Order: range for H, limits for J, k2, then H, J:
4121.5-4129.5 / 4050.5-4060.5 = -9.6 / 2.1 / 3.7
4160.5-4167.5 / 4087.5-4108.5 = -11.3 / 1.7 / 5.0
